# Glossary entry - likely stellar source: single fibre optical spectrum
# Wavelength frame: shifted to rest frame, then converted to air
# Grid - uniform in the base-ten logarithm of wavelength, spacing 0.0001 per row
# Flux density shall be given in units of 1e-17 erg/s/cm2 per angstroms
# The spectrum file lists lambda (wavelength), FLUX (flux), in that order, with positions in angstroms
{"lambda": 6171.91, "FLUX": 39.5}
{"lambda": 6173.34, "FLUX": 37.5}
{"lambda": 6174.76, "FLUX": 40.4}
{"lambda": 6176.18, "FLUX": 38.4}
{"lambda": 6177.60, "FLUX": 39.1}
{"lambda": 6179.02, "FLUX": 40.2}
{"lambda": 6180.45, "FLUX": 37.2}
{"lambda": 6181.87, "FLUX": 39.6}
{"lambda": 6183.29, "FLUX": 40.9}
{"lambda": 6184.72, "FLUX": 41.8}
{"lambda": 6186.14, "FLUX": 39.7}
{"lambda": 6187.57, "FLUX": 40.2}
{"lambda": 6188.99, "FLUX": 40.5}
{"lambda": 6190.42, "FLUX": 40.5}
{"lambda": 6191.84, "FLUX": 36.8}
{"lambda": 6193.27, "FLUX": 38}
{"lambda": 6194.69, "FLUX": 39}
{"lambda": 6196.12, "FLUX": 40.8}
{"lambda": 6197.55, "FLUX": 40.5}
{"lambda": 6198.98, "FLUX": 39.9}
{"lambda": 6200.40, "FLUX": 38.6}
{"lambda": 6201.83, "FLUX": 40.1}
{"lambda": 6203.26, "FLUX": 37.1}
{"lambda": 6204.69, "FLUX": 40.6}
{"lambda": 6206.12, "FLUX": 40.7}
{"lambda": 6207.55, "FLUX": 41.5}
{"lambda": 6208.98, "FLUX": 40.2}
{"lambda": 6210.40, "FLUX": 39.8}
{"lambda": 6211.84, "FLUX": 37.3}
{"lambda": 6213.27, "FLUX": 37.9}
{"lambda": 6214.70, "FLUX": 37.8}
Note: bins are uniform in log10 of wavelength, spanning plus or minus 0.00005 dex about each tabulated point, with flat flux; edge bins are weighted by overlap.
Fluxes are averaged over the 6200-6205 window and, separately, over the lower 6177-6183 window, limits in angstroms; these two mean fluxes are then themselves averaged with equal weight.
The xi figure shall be 39.1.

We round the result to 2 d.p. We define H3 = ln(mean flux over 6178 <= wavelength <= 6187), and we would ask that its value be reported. 3.69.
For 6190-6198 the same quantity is 3.67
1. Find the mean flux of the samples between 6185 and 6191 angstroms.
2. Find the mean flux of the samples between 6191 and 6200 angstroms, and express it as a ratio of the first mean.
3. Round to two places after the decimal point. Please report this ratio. 0.97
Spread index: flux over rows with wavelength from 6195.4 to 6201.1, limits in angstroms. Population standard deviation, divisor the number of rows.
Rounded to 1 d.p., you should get 0.8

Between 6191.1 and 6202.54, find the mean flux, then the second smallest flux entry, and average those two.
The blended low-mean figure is 38.6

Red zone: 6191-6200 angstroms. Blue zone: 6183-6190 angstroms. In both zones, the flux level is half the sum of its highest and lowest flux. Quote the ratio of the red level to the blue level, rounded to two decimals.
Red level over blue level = 0.95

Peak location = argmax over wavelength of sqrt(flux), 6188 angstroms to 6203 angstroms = 6196.12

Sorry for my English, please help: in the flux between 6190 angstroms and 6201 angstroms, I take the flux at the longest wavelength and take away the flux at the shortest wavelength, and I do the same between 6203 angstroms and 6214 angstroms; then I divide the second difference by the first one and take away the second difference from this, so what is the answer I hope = -1.2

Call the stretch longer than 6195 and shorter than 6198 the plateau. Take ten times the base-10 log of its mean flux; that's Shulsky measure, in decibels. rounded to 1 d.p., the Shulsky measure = 16.1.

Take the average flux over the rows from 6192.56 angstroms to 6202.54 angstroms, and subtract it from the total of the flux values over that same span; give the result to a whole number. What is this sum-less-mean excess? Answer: 237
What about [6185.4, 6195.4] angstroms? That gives 235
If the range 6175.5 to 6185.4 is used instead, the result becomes 238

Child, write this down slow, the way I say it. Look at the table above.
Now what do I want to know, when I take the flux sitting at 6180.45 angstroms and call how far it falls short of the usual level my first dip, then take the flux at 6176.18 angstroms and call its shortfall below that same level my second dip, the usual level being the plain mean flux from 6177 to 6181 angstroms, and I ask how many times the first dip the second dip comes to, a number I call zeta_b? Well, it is 0.27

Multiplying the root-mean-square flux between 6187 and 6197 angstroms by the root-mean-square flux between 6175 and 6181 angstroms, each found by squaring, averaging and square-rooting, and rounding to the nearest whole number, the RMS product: 1527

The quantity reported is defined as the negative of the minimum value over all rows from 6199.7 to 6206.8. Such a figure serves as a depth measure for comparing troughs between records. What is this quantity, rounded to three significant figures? -37.1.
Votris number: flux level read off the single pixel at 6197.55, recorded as 40.5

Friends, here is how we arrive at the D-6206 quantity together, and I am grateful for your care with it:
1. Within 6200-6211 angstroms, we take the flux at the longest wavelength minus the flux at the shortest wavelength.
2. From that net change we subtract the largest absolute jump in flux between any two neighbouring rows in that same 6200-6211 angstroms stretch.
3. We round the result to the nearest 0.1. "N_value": -2.3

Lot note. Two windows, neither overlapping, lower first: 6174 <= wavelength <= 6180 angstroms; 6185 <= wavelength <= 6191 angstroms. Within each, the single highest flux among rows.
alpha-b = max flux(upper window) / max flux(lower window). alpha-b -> 1.002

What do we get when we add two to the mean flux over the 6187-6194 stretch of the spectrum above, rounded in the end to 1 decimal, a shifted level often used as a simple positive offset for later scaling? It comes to 41.2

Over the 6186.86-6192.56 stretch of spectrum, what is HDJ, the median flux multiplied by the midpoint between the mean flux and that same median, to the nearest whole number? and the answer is 1611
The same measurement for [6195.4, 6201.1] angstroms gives 1611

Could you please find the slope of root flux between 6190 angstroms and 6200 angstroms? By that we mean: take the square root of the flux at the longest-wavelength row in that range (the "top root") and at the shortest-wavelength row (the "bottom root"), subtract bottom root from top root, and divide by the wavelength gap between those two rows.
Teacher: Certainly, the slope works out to -0.01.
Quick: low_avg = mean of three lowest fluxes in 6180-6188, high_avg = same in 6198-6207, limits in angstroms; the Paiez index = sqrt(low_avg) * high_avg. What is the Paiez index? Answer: 240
